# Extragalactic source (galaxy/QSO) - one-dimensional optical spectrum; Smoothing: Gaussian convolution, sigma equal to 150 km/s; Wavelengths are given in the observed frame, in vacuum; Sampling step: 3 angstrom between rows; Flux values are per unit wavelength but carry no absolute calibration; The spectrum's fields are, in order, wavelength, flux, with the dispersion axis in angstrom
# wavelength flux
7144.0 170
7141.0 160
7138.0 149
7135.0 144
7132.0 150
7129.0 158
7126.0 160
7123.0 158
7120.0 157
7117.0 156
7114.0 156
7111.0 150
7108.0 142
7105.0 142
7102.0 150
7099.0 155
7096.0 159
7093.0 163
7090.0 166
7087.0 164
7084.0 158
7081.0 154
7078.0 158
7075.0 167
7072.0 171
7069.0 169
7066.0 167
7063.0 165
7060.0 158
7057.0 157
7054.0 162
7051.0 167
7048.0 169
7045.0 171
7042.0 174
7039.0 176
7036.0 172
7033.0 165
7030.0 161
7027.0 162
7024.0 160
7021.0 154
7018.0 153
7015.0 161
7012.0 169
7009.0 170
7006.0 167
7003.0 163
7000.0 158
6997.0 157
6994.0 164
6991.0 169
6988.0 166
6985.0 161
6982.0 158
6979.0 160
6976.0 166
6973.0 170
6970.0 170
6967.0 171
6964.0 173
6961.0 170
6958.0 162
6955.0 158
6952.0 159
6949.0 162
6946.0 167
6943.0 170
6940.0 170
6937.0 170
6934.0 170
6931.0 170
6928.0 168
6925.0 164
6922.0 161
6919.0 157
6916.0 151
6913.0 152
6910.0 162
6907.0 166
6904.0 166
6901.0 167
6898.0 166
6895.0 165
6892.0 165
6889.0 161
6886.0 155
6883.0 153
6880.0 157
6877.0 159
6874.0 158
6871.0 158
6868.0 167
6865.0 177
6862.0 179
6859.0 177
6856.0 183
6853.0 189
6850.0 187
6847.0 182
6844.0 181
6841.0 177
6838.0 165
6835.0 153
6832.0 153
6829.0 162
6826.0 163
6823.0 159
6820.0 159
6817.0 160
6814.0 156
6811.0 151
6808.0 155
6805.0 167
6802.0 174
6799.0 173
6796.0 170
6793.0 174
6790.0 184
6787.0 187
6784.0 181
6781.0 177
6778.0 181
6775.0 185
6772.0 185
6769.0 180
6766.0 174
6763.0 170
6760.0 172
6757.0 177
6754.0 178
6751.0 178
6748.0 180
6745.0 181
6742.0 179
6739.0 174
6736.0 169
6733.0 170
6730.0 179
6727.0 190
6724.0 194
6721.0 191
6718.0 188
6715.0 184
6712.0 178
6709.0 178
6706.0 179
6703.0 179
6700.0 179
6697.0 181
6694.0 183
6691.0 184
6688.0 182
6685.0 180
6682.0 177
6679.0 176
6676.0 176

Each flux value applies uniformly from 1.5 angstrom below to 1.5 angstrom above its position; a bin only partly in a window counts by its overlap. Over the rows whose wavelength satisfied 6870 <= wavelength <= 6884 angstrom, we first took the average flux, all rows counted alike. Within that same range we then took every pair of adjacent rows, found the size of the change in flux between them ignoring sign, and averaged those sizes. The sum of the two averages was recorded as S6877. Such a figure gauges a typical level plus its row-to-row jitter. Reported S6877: 159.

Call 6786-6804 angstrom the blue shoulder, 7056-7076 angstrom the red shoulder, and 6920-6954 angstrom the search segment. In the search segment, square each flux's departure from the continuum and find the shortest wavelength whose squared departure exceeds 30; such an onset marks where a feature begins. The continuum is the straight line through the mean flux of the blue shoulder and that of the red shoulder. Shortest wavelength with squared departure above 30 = 6922.0 angstrom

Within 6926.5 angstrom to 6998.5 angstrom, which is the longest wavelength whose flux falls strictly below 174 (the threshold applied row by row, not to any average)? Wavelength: 6997.0 angstrom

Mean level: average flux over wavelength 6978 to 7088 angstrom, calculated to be 164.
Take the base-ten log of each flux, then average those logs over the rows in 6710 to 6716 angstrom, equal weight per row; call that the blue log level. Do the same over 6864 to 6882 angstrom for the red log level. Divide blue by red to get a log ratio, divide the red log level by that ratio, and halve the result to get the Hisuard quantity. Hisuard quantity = 1.08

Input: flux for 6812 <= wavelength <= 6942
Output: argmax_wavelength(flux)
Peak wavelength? 6853.0 angstrom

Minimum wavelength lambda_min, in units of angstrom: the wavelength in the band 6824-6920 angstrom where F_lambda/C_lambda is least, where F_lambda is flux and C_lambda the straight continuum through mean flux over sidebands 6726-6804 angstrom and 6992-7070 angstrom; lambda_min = 6832.0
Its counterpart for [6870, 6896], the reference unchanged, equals 6883.0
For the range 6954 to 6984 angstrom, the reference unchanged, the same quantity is 6955.0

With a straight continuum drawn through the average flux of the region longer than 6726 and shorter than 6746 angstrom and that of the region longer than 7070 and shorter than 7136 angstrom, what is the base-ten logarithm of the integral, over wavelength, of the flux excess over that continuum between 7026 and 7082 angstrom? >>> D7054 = 2.56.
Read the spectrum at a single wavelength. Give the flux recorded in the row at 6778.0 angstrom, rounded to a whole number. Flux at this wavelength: 181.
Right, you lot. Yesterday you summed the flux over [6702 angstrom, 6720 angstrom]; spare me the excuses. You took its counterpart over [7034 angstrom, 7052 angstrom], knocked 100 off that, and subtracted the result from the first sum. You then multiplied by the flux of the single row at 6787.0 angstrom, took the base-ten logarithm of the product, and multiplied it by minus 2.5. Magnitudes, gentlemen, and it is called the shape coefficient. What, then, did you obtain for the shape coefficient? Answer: -11.2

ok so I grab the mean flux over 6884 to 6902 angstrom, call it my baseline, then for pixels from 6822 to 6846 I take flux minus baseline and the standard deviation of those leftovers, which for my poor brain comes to 10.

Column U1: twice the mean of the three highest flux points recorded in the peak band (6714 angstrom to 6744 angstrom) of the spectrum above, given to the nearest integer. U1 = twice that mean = 383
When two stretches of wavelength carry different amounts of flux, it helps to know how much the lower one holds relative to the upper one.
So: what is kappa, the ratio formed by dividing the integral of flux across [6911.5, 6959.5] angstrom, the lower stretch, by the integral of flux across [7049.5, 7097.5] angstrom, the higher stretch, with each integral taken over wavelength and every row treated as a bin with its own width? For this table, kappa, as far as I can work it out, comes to 1.00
